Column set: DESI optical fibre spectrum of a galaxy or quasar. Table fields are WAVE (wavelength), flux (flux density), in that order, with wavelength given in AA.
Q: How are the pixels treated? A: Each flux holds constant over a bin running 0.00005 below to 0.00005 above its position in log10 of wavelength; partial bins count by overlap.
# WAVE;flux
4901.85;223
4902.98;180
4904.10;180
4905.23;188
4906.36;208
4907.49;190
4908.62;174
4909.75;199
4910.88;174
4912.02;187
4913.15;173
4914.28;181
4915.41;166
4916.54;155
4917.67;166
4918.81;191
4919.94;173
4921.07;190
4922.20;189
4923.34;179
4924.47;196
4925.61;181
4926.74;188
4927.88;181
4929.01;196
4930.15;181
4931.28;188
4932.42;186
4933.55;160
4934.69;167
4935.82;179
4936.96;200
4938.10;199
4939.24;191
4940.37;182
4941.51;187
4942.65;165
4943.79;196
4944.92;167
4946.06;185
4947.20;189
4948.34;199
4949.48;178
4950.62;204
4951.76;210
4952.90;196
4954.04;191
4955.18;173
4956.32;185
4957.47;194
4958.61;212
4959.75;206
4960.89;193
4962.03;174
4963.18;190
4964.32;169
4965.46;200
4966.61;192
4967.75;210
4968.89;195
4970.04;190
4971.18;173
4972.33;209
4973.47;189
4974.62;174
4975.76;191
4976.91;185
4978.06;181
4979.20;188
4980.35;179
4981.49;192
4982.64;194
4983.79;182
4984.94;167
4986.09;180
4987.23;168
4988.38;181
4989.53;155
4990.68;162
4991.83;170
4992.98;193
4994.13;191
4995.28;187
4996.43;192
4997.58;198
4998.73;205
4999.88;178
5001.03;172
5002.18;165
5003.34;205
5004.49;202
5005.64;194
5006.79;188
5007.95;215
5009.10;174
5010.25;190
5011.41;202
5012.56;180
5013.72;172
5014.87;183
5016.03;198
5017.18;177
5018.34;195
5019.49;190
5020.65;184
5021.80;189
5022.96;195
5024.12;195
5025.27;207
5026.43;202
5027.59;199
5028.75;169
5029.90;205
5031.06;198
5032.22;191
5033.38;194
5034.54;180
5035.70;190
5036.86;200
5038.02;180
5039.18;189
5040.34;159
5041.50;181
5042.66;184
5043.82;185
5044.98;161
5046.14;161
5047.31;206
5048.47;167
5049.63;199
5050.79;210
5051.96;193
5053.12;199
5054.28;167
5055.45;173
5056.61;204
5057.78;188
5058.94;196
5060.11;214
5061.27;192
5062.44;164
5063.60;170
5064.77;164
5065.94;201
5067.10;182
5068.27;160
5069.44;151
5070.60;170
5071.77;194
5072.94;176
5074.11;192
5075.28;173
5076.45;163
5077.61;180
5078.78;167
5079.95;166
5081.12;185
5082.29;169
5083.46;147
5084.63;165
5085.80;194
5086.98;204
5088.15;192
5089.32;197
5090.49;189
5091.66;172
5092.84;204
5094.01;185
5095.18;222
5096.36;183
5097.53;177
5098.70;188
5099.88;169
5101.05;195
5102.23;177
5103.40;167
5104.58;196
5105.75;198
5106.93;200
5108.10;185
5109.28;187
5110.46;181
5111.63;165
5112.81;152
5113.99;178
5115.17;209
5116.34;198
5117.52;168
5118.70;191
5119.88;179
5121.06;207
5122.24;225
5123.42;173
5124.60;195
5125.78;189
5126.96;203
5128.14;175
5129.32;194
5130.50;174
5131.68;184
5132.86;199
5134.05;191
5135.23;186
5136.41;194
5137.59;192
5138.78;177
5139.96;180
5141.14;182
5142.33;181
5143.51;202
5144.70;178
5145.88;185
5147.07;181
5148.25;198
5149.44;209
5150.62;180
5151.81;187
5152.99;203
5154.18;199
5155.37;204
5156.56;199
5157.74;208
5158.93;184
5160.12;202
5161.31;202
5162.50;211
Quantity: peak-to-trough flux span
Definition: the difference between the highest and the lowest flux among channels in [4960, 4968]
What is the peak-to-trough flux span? 41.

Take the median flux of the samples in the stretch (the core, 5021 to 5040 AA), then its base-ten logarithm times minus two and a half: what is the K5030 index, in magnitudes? -5.72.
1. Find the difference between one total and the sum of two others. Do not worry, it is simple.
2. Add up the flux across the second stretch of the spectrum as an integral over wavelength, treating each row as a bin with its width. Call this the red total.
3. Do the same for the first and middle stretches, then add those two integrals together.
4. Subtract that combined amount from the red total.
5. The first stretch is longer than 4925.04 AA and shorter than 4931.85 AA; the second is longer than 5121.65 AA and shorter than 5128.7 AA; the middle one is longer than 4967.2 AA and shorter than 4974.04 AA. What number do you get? -1231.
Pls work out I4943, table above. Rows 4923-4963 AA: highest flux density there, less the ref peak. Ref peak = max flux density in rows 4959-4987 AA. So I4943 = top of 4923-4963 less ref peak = 2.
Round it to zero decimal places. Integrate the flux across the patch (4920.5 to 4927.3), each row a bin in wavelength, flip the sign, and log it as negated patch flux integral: -1273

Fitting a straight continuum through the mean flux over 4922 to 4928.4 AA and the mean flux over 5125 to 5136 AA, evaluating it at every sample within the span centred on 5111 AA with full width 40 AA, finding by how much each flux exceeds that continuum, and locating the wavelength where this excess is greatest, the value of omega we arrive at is 5122.24 AA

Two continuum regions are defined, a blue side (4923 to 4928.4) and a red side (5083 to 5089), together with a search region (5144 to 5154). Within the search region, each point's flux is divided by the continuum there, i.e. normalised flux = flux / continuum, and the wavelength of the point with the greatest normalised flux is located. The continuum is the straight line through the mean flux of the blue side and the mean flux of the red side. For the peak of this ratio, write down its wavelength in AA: 5149.44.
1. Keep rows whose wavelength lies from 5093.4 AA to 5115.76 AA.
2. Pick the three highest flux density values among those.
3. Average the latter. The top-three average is 210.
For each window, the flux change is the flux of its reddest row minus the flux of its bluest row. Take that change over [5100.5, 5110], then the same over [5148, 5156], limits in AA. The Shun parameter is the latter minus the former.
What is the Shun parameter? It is 14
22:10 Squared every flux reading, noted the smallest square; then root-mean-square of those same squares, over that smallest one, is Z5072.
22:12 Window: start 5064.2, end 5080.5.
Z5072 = 1.36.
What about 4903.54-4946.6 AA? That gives 1.41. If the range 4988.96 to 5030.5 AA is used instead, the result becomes 1.50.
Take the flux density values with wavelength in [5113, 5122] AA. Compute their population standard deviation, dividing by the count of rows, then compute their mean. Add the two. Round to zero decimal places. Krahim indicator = 204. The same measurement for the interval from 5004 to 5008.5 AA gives 210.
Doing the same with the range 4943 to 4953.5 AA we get 204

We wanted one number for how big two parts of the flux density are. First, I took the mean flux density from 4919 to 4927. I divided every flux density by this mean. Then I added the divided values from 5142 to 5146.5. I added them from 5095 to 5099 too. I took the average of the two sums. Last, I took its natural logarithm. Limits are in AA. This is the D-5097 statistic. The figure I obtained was 1.41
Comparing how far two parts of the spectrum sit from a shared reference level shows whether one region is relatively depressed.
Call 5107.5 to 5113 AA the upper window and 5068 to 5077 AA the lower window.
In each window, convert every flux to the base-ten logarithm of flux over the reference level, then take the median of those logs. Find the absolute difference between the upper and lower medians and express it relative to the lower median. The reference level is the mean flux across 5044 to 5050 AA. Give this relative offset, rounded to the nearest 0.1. -1.3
